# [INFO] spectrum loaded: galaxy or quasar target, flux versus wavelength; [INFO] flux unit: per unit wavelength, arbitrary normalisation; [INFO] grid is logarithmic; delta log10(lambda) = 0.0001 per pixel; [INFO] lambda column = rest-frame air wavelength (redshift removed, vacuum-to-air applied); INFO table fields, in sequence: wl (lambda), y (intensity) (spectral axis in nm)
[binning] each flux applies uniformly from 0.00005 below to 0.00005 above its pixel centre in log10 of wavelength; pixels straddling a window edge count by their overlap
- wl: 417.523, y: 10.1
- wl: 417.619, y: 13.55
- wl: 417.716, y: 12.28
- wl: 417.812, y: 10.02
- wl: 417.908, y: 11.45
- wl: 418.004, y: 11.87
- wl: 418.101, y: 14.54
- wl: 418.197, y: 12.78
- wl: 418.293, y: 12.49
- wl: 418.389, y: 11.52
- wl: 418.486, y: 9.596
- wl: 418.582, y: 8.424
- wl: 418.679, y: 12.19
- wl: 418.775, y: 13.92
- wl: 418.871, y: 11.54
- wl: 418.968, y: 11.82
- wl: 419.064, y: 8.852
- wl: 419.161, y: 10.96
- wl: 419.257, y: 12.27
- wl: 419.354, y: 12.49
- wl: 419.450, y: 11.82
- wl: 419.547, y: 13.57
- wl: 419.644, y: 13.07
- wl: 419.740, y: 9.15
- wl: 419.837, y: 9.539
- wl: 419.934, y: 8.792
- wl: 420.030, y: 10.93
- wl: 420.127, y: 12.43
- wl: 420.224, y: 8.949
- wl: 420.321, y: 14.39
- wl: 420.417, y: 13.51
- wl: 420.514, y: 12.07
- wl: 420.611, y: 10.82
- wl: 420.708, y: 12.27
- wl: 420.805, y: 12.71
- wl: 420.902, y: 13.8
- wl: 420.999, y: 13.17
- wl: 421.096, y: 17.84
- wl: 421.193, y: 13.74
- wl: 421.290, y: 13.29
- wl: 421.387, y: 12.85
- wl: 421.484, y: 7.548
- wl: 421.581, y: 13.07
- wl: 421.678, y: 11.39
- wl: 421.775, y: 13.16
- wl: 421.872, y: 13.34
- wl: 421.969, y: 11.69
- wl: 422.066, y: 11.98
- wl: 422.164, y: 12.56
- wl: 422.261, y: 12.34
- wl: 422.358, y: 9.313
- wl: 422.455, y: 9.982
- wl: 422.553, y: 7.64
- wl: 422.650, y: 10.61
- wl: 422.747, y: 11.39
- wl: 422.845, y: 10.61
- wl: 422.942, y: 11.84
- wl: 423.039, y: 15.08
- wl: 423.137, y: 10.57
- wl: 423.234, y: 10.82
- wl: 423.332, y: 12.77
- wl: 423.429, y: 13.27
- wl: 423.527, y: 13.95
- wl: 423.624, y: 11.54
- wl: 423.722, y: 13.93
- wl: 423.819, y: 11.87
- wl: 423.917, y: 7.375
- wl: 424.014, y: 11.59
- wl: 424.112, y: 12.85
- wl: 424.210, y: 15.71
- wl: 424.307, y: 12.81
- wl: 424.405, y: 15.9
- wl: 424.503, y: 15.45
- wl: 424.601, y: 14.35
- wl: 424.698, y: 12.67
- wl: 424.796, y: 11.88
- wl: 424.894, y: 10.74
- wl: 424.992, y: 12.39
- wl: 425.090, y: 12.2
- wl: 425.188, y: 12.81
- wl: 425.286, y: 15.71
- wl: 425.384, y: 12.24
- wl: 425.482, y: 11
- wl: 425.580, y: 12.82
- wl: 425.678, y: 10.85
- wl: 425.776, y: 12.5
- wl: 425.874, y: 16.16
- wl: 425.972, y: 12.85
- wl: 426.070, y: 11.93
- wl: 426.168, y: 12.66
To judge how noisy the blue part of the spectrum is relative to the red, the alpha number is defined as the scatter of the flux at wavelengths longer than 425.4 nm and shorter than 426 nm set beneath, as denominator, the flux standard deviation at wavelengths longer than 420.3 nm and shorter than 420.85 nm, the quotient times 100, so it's 64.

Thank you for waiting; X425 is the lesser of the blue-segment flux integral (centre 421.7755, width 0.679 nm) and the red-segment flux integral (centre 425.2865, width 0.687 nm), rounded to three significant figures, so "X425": 7.98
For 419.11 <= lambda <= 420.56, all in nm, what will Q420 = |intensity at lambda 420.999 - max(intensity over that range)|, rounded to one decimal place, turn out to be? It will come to 1.2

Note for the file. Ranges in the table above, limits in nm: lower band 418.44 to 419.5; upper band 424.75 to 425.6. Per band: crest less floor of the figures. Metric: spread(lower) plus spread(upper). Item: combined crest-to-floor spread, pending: 10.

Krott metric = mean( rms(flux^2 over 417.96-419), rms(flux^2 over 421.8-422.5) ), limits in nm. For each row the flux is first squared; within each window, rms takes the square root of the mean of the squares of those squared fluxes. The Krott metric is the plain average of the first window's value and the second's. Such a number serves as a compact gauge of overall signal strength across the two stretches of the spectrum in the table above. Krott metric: 144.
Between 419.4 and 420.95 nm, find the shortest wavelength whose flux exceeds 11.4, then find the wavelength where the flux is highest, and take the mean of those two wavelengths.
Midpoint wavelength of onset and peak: 419.89 nm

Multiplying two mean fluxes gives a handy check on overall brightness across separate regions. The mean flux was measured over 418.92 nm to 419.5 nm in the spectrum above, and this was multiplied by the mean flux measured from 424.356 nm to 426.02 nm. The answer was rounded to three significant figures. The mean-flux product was 149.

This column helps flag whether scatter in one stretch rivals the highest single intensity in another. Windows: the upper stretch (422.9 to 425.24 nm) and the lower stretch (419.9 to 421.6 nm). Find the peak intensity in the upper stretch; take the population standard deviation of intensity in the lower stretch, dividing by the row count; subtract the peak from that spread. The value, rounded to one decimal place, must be -13.6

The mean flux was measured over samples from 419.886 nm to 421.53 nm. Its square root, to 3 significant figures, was 3.51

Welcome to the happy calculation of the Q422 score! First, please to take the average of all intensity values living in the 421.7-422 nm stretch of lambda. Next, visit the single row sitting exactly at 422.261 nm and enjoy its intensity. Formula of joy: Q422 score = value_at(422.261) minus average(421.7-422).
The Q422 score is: 0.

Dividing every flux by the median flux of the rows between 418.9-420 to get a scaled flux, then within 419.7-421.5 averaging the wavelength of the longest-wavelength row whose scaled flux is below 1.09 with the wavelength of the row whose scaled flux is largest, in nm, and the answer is 421.29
